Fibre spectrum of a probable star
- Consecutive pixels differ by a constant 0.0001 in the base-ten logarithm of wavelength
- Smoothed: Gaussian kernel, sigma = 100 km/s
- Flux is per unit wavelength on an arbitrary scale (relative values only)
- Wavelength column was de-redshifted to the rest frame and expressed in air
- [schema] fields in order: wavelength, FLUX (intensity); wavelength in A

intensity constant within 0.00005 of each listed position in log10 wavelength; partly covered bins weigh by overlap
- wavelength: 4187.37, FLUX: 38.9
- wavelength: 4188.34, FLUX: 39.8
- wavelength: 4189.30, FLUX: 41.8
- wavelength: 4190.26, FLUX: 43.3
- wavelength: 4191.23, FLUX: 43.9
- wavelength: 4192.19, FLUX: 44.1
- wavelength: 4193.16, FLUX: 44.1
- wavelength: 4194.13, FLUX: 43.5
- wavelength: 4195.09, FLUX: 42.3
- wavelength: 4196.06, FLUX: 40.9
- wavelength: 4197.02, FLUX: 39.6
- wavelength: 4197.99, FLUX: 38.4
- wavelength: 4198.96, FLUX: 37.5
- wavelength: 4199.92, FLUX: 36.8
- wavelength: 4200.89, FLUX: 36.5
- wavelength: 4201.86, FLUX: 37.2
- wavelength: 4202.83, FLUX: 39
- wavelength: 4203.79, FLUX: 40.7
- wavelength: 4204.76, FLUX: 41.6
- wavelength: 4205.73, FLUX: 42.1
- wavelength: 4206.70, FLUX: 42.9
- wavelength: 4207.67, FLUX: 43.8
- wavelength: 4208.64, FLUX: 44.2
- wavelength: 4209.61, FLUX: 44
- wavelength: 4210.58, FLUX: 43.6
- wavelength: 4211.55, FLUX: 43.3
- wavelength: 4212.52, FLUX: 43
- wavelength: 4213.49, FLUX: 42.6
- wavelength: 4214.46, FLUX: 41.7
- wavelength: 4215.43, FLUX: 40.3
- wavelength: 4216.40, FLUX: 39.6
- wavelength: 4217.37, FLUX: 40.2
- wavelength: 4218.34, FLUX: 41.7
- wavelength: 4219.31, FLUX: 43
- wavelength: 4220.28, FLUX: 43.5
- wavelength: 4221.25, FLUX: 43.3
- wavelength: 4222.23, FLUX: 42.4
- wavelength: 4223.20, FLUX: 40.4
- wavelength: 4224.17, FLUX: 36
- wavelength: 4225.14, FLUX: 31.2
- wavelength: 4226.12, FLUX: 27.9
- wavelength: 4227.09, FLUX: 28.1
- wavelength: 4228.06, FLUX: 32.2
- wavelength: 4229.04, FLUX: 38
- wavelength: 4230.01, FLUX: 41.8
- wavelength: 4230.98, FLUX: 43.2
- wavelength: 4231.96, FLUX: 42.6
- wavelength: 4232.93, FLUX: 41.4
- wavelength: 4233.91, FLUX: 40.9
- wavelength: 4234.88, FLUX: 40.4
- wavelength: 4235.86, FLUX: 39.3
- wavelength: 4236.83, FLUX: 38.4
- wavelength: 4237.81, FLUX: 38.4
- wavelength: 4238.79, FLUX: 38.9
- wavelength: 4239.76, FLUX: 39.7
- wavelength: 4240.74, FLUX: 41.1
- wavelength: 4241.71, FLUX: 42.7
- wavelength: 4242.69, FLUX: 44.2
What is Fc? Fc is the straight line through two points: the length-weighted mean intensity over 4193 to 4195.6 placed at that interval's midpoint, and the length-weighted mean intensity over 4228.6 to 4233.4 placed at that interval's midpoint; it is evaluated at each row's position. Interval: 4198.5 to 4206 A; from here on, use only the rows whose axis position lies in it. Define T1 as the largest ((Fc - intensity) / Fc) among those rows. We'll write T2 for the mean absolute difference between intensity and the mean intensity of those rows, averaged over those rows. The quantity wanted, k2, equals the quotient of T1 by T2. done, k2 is 0.077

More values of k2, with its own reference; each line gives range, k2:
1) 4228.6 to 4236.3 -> 0.066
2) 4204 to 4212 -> 0.034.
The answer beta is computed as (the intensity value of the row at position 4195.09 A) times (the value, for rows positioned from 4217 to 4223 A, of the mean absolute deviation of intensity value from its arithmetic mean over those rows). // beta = 39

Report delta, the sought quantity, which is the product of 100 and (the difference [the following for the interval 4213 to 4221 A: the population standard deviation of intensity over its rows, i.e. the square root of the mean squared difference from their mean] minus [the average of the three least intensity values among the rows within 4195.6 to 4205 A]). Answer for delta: -3550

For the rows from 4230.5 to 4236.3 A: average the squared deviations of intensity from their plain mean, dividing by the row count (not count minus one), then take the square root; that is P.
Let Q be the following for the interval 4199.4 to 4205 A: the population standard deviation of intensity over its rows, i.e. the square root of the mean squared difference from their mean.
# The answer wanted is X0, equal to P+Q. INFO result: 3.3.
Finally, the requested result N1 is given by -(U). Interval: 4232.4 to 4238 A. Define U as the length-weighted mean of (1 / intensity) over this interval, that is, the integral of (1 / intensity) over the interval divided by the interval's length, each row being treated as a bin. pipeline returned -0.0251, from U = 0.0251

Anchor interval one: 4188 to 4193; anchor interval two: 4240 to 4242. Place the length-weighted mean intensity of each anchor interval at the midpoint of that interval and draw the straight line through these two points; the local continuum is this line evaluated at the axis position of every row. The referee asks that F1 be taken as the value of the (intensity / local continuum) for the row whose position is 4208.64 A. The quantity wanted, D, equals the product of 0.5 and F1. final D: 0.52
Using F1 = 1.04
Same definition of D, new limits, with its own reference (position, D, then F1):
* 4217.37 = 0.48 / 0.95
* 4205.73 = 0.50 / 0.99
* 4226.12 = 0.33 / 0.66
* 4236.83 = 0.46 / 0.92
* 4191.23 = 0.51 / 1.03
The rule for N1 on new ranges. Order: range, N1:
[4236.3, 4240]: -0.0258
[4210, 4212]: -0.0230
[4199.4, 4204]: -0.0265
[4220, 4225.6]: -0.0258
